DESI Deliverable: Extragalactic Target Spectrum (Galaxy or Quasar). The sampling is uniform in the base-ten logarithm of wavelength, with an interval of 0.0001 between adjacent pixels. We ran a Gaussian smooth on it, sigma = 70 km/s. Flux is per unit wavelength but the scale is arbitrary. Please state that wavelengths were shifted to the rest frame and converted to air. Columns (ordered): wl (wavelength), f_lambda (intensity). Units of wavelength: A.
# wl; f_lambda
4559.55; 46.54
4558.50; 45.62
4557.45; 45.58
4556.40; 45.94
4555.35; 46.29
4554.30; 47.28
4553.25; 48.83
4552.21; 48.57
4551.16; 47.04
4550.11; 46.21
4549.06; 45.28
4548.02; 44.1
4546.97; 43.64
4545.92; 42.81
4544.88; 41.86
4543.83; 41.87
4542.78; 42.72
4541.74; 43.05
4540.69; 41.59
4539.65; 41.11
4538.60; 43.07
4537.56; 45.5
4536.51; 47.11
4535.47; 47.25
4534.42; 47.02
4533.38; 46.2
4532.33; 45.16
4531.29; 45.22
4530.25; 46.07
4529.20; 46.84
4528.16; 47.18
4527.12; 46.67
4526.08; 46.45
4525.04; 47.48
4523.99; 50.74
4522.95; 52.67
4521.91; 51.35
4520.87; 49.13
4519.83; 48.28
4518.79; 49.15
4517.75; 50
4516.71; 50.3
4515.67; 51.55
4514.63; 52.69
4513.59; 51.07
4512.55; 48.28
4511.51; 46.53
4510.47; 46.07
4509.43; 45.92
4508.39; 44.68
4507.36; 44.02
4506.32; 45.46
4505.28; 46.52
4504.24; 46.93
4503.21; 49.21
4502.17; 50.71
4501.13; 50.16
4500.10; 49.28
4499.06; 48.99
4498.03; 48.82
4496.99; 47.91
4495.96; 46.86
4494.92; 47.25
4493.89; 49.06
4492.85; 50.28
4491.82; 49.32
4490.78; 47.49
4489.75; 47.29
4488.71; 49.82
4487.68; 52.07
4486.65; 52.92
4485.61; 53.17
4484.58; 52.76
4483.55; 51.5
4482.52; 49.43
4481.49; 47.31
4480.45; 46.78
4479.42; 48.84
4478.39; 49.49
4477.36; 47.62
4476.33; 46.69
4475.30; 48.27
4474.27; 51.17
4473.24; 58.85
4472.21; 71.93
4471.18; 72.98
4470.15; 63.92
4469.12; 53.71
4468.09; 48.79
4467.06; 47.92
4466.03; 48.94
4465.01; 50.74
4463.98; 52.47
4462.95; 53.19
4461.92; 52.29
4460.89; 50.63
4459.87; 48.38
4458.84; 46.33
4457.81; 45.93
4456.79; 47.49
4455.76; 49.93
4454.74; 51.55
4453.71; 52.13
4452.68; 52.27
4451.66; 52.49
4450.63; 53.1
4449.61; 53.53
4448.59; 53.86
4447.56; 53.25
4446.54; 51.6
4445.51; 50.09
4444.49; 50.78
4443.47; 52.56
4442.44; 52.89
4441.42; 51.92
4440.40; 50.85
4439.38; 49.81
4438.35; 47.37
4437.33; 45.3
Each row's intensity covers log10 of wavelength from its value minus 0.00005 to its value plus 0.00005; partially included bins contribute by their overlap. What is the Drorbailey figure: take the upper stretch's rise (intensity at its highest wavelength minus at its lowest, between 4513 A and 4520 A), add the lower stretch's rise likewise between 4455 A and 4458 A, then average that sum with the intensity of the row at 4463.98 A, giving 22.8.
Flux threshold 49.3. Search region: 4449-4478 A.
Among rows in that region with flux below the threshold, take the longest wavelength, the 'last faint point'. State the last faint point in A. 4477.36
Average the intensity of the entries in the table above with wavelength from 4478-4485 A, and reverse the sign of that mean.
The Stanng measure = -49.4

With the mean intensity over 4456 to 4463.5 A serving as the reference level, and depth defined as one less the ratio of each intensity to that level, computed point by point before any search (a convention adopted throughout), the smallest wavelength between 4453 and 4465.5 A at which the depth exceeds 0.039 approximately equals 4457.81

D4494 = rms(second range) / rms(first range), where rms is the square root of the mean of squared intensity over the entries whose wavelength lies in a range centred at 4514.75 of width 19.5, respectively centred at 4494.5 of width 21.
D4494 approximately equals 0.98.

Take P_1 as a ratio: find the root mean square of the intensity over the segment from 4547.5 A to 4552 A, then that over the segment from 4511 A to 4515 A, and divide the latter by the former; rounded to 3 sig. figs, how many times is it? 1.09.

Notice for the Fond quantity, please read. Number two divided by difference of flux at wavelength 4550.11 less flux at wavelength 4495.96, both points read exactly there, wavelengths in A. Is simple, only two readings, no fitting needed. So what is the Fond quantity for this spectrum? -3.1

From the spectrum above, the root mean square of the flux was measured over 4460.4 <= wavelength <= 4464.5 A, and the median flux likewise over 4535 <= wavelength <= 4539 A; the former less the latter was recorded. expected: 5.8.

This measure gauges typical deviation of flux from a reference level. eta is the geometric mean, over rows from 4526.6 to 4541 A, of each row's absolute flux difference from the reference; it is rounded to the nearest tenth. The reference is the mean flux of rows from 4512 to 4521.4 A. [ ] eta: 4.3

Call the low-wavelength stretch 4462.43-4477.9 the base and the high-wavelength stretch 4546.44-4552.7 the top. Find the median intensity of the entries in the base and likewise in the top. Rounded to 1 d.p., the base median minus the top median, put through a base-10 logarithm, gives 0.7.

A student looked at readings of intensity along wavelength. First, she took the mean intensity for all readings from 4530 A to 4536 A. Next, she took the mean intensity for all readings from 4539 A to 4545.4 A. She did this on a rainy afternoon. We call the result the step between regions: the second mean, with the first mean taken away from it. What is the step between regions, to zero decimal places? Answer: -4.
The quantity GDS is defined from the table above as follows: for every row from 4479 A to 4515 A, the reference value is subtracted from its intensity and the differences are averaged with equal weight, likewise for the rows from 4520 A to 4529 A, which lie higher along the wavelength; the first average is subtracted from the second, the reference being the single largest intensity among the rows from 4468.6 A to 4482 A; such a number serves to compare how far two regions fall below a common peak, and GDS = 0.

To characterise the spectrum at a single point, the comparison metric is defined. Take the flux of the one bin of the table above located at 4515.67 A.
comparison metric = 51.55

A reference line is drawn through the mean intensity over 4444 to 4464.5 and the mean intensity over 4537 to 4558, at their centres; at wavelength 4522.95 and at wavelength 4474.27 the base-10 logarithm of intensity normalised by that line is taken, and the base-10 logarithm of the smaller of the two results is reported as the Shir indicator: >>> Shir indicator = -1.9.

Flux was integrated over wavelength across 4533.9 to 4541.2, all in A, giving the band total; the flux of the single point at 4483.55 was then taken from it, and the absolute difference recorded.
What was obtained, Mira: 275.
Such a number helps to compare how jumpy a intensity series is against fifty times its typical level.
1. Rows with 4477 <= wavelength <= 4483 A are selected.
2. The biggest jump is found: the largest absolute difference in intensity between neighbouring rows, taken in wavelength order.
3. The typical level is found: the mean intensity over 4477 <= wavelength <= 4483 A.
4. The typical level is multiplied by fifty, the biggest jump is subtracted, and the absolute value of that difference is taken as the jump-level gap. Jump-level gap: 2410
